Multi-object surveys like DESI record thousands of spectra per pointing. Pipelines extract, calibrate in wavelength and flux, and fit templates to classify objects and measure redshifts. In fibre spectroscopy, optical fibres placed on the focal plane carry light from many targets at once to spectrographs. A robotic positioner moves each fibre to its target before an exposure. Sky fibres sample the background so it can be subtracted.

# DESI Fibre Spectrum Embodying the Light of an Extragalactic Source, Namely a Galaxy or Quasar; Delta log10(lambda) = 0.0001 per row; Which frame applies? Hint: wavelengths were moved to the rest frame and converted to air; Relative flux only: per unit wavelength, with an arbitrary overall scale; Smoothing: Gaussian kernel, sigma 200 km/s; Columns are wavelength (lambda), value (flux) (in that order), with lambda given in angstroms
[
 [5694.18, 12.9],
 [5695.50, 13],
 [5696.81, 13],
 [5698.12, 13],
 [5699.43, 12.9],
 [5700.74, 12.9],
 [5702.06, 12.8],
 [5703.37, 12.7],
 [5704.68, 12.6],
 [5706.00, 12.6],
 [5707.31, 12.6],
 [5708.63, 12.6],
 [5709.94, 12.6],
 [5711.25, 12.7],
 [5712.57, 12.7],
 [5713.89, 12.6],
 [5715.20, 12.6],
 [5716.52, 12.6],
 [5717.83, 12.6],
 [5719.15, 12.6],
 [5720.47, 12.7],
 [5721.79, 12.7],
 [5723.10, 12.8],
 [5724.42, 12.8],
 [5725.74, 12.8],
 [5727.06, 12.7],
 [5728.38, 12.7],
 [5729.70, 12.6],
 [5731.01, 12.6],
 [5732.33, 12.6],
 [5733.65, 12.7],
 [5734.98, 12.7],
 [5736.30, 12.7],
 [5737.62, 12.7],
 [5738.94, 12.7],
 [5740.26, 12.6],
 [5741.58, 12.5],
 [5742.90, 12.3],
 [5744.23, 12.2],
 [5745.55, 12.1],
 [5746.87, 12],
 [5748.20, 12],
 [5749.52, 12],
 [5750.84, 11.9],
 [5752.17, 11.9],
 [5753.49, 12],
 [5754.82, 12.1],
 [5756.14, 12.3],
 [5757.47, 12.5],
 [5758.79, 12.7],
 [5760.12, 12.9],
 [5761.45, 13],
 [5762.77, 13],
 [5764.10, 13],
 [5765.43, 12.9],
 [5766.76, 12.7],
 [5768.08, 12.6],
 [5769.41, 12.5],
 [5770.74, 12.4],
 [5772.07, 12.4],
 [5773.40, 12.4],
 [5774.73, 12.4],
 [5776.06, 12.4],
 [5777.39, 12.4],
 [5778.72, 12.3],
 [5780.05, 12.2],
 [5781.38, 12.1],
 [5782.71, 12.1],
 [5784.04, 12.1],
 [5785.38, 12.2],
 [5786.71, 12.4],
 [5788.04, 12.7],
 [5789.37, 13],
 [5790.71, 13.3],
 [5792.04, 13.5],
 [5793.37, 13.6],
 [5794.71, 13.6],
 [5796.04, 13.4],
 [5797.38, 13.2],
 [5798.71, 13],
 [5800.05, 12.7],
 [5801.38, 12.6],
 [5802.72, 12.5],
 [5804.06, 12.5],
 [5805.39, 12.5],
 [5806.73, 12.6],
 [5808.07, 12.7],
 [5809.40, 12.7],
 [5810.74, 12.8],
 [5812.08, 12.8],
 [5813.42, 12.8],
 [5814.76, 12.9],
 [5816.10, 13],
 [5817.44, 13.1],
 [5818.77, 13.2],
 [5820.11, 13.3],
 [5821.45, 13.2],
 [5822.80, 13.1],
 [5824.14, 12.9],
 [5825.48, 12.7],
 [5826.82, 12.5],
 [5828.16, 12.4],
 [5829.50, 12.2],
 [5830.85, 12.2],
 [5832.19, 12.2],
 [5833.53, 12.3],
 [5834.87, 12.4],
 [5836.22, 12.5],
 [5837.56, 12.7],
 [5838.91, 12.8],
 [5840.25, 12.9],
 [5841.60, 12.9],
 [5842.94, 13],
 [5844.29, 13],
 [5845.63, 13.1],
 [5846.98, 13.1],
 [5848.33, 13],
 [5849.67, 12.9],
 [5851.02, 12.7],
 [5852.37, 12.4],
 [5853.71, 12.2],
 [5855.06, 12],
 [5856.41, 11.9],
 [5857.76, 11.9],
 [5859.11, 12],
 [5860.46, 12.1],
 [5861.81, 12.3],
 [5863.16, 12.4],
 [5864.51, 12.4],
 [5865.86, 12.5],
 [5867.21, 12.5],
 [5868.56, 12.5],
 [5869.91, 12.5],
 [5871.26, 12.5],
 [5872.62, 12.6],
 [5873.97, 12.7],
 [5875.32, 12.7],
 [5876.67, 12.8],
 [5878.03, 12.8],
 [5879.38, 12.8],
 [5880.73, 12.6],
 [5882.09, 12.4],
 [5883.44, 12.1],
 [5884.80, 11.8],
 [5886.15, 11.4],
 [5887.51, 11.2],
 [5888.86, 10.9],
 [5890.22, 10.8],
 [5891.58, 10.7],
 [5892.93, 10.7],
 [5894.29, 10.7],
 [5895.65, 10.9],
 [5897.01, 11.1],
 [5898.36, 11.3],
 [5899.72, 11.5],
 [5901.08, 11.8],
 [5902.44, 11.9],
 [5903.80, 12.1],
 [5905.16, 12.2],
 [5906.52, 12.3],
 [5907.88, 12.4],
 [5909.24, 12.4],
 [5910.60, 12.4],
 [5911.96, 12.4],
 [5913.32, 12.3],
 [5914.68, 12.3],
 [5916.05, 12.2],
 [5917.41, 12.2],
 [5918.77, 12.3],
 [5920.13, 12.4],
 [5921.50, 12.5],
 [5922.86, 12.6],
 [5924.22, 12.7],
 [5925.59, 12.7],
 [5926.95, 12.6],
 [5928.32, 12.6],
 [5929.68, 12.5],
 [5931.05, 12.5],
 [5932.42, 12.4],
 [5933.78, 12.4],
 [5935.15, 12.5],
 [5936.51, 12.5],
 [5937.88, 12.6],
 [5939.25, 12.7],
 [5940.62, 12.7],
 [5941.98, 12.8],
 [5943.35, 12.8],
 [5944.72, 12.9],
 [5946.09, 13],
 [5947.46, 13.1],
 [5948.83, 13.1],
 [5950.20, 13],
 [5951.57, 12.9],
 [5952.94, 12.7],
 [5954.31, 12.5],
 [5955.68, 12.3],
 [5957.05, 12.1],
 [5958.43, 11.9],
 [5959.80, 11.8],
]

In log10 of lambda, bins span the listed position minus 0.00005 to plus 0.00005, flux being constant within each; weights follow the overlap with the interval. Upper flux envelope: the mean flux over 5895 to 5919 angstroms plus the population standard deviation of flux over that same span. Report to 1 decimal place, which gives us 12.5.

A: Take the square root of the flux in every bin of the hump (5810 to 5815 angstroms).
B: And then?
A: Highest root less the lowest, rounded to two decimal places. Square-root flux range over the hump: 0.01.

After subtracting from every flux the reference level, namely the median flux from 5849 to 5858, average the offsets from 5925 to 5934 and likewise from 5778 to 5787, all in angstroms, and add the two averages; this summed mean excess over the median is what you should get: 0.33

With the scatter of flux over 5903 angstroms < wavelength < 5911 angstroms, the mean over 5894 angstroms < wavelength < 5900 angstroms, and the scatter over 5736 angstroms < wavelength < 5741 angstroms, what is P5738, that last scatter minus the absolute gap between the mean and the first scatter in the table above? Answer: -10.9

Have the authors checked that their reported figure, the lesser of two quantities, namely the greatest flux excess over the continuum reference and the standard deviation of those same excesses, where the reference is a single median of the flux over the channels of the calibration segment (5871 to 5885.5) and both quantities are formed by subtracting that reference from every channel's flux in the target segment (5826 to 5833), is -0.10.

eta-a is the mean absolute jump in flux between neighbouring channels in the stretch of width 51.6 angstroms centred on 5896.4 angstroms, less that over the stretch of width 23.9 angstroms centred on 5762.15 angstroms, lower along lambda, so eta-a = 0.02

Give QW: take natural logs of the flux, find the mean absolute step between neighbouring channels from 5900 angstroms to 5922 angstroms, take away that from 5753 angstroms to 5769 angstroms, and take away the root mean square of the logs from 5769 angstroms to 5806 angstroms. -2.54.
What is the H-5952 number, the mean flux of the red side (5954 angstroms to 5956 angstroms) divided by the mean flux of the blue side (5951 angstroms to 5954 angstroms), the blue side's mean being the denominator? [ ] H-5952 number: 0.97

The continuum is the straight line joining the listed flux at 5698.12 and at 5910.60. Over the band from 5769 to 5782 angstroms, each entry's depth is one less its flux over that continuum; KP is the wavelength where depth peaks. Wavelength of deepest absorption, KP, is 5781.38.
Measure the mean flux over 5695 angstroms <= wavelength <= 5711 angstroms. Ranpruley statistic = 12.8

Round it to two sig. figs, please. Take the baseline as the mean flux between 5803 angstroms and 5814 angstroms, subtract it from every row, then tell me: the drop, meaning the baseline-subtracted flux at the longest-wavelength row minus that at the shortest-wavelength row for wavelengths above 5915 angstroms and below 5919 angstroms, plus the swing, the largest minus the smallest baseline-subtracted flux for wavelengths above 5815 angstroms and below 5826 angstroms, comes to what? 0.70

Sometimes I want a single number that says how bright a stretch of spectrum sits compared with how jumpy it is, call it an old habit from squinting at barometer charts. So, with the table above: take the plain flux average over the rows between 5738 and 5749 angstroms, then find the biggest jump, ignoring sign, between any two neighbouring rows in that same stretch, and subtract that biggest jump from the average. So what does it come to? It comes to 12.1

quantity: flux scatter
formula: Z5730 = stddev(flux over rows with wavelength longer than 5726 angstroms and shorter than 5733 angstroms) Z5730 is 0.05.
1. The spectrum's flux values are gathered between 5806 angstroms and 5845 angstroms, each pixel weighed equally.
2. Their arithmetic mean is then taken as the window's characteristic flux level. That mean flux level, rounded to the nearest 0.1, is 12.8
